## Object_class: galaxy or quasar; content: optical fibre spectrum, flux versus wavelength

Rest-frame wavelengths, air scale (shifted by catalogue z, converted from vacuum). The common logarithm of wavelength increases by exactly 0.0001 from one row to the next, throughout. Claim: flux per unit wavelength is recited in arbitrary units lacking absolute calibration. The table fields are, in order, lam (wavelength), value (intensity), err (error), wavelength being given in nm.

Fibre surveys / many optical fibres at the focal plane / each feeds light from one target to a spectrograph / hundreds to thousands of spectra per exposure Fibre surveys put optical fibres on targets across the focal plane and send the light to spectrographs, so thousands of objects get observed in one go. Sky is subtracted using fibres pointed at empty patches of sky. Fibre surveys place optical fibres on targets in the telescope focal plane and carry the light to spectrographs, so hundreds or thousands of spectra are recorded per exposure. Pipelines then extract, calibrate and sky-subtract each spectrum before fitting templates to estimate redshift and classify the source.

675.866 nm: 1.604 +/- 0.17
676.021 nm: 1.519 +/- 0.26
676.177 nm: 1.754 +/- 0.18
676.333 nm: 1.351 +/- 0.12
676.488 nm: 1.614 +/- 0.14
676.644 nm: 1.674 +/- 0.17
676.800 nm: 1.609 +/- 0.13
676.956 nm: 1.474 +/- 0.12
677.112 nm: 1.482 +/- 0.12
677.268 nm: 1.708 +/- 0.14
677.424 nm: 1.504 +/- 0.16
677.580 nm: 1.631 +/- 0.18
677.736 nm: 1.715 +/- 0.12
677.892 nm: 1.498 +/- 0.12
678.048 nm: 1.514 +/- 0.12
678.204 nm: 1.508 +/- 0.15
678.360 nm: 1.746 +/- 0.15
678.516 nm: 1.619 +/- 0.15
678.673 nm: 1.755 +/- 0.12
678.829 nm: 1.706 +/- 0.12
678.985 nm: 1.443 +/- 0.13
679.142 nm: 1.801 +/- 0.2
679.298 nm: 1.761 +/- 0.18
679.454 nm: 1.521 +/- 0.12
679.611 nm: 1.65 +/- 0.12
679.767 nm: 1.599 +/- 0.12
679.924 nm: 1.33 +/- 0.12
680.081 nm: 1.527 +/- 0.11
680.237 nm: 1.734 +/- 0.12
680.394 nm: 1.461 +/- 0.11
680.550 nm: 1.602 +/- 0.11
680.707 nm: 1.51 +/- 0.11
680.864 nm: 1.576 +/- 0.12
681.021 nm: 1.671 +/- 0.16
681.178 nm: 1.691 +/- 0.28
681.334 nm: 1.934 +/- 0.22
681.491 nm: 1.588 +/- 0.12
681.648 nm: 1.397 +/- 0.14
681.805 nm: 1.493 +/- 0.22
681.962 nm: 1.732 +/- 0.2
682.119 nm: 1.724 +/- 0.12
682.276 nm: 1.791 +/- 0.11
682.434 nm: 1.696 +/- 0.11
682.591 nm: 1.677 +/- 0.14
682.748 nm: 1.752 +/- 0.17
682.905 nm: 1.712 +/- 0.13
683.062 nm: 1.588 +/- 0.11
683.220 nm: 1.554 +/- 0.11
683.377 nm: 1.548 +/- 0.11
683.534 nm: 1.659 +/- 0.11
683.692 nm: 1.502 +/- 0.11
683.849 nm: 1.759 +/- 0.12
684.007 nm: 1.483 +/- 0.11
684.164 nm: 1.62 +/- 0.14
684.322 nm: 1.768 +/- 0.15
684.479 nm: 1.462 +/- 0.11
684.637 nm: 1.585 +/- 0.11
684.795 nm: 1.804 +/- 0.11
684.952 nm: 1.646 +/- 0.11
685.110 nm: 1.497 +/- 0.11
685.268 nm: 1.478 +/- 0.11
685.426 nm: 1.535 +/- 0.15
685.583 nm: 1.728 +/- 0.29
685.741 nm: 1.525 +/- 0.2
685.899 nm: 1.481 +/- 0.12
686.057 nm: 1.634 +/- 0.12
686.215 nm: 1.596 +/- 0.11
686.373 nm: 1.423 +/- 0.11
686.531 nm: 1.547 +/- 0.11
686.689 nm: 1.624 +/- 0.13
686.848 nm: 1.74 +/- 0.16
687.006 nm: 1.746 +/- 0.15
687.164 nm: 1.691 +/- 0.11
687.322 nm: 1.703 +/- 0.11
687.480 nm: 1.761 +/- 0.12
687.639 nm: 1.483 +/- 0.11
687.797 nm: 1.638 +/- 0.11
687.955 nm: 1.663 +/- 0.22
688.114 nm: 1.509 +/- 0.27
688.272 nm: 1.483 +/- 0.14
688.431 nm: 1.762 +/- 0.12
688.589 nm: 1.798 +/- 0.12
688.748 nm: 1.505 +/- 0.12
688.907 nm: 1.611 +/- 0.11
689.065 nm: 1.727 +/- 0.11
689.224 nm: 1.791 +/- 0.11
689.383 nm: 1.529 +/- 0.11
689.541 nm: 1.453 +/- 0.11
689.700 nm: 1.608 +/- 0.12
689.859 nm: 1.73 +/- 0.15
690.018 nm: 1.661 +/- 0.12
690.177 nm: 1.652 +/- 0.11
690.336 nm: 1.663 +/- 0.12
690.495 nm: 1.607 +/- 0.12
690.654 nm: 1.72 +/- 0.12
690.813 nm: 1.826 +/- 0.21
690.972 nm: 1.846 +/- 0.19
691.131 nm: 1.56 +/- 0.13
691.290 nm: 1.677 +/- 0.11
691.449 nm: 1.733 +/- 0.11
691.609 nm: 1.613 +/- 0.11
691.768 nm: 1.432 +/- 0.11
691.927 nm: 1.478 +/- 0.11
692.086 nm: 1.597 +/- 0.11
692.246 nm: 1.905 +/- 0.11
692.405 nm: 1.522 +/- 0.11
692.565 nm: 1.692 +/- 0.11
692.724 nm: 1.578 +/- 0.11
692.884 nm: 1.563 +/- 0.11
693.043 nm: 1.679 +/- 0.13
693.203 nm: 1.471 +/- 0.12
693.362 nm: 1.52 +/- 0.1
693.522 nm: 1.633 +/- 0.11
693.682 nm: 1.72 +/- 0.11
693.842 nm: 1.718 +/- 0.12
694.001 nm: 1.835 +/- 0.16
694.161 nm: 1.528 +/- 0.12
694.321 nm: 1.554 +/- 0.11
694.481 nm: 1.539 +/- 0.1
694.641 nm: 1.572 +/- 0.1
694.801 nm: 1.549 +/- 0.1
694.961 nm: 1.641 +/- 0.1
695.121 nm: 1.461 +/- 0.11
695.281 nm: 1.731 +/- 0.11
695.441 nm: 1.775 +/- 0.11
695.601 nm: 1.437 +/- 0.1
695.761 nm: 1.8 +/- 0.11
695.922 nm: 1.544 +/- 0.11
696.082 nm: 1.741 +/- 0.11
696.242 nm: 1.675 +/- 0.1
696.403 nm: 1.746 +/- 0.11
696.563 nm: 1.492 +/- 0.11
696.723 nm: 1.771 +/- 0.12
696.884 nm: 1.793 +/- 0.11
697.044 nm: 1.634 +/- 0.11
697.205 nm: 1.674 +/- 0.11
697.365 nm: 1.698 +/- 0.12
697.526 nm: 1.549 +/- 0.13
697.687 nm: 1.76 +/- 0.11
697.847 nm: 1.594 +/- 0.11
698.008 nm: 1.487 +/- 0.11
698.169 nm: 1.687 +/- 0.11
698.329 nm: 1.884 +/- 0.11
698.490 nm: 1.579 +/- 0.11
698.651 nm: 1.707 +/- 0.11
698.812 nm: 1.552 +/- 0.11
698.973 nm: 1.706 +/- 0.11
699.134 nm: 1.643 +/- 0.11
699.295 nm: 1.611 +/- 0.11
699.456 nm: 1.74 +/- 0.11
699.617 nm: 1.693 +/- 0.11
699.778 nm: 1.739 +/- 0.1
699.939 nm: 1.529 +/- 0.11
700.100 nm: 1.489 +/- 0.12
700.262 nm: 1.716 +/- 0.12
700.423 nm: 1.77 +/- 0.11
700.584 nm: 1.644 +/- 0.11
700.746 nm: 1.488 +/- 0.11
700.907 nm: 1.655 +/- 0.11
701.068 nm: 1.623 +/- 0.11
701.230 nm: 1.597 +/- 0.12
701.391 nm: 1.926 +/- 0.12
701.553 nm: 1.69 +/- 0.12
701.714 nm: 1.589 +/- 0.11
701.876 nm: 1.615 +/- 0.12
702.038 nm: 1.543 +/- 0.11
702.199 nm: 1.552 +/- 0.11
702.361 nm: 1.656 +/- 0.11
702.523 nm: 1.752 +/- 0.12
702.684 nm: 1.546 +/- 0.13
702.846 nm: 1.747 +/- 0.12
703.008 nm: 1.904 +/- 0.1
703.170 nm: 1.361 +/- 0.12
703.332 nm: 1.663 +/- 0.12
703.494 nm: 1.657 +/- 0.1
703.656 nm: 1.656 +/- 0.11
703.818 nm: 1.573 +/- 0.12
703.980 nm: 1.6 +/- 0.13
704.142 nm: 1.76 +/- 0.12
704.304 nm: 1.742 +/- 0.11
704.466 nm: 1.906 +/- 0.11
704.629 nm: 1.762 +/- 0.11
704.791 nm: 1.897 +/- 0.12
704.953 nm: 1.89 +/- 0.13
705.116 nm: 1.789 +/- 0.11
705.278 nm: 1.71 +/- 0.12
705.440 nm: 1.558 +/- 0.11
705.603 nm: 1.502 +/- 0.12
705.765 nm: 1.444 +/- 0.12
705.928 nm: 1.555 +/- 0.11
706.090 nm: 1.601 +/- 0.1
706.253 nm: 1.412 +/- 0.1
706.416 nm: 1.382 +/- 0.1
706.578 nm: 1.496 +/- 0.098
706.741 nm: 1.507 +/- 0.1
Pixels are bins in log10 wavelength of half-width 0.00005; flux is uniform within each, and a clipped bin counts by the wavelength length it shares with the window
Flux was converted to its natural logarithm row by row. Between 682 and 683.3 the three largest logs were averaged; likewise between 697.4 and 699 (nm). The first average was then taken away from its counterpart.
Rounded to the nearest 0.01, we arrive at 0.02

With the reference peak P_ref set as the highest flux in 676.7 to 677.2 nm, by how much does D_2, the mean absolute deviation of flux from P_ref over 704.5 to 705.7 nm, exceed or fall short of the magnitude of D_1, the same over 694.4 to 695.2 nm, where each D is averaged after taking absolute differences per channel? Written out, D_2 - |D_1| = 0.10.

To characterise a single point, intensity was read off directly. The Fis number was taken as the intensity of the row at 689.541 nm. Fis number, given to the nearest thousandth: 1.453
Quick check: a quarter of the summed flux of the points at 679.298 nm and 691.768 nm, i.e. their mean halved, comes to 0.798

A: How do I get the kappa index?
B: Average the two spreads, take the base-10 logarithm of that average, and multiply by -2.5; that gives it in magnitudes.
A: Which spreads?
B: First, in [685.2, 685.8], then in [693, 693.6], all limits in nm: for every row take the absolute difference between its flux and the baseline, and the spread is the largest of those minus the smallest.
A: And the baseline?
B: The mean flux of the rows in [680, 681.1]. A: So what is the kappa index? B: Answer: 2.75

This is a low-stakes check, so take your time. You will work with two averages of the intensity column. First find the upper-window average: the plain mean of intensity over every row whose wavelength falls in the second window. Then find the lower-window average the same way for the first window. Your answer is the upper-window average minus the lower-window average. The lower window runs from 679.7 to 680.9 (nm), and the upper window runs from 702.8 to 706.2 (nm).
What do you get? 0.137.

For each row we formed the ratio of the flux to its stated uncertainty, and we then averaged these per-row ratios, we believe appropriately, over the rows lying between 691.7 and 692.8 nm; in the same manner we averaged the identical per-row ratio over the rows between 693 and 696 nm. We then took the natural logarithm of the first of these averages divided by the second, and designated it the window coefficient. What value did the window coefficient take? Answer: 0.000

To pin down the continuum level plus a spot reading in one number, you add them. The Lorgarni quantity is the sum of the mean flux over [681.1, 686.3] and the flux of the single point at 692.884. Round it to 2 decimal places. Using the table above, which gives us 3.19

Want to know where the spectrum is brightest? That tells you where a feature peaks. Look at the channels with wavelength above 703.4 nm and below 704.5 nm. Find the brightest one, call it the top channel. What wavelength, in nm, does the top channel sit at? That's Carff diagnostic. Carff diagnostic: 704.466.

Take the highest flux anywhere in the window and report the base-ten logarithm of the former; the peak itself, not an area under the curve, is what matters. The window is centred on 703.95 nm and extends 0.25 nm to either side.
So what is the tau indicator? 0.2455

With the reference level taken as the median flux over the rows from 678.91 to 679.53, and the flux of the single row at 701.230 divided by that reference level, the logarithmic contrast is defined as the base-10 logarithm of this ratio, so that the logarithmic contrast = -0.01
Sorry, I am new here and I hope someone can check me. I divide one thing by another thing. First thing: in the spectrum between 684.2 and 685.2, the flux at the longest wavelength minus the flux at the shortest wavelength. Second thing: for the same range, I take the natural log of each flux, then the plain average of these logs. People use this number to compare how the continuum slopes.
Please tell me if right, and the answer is -0.56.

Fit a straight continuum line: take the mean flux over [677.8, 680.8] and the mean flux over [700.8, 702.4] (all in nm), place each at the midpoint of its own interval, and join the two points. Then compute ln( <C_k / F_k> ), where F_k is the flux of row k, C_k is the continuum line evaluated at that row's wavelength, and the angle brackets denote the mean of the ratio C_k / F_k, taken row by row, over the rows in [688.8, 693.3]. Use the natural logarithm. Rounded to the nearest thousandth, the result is -0.007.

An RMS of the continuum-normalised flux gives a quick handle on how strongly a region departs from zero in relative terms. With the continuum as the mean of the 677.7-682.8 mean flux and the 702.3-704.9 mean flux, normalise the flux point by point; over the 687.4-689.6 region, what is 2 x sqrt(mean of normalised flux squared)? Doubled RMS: 1.96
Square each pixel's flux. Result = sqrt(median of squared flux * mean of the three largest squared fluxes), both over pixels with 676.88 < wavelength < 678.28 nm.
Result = 2.54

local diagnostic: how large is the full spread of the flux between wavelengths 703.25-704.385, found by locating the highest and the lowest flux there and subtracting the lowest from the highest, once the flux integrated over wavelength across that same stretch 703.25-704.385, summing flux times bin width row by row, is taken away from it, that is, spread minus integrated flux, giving -1.70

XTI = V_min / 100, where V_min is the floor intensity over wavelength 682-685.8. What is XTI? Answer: 0.0146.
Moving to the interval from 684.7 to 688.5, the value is 0.0142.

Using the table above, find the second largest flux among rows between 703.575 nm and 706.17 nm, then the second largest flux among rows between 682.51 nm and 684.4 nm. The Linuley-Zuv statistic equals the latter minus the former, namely -0.14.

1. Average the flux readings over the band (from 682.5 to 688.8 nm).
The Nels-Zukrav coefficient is 1.62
